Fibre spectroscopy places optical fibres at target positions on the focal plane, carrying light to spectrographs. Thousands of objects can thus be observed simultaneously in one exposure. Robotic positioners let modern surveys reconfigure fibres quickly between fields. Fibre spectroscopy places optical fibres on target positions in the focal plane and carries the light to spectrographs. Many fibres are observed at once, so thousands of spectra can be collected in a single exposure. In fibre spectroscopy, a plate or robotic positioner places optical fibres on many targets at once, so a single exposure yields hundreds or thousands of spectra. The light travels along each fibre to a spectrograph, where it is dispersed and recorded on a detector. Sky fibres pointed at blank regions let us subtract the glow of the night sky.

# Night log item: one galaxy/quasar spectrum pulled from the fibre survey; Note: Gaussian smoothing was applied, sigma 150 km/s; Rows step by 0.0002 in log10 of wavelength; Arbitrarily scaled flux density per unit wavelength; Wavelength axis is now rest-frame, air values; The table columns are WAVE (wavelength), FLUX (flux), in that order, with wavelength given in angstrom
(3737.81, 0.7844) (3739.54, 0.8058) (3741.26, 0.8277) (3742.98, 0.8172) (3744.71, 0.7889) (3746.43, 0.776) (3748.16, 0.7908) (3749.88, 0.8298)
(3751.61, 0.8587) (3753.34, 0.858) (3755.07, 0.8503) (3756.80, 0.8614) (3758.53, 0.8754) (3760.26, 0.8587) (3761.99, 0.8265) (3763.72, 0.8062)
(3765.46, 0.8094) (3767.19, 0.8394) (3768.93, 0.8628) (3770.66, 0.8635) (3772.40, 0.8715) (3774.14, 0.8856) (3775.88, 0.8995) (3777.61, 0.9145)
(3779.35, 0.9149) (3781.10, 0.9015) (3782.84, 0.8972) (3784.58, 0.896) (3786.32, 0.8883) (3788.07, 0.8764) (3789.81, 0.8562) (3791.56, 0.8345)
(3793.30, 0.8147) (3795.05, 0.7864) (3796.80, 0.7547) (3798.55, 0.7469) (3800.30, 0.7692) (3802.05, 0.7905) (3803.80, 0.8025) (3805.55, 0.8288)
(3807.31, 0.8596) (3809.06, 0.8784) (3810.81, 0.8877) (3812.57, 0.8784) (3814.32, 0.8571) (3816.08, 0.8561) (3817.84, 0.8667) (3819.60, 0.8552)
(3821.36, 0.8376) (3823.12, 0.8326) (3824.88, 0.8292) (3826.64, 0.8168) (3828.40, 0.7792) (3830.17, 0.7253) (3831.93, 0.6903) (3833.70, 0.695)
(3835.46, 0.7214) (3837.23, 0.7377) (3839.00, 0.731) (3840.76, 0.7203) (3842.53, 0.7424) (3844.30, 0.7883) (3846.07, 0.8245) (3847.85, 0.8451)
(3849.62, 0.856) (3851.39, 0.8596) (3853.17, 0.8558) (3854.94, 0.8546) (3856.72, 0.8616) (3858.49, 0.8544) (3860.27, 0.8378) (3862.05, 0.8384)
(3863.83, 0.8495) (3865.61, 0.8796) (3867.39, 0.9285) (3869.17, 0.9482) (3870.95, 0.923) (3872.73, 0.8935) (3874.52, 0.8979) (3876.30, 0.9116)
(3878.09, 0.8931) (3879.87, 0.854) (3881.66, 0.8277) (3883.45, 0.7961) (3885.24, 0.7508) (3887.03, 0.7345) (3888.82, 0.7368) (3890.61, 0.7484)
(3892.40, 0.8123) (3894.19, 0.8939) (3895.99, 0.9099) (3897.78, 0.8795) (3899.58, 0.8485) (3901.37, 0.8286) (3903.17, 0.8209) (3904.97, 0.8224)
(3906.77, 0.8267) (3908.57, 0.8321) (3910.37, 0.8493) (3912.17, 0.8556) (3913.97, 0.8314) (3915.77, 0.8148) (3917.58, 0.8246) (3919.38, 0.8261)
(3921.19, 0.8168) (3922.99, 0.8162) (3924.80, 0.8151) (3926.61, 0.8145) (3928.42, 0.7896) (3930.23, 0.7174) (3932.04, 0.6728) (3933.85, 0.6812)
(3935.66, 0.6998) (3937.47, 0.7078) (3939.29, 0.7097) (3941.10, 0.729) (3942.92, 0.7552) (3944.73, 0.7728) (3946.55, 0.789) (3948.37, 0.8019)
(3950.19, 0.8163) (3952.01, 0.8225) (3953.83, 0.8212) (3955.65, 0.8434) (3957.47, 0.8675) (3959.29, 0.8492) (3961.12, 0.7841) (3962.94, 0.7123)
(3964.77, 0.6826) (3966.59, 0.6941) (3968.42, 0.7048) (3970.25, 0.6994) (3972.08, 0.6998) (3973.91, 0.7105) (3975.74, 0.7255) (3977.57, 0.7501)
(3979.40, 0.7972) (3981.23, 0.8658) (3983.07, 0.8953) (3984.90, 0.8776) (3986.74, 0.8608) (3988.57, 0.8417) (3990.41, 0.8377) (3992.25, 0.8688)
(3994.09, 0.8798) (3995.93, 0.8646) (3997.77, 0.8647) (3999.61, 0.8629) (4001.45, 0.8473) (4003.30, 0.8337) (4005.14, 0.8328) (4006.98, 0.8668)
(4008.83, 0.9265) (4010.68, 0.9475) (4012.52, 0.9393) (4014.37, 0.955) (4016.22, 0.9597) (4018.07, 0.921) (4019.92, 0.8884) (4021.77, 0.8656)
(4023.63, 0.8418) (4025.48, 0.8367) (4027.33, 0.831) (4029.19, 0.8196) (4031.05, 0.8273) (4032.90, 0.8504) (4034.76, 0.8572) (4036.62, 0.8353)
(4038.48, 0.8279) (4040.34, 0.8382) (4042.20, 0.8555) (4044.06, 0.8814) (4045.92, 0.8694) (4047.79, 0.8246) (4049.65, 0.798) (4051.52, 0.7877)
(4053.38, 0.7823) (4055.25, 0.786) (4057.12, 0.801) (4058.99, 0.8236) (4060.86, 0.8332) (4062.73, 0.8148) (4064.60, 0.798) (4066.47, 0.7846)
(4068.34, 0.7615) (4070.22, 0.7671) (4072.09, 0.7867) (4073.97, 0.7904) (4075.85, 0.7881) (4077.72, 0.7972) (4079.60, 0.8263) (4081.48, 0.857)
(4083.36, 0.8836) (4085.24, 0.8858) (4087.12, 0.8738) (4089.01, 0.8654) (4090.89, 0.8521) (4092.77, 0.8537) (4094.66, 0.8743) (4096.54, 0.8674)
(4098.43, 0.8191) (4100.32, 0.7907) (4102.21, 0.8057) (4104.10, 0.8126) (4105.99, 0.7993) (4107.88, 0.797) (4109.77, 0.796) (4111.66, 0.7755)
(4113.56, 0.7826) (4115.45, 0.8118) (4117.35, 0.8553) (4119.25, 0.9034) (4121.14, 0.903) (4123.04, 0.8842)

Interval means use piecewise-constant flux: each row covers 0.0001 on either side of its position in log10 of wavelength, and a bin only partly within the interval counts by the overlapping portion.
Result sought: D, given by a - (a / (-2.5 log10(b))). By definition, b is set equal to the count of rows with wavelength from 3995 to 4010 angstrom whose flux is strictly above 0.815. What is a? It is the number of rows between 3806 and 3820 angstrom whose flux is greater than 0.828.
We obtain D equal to 11.5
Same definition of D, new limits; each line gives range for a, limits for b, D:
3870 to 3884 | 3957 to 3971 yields 14.0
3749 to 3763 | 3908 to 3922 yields 10.3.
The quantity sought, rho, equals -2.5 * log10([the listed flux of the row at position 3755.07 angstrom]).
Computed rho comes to 0.18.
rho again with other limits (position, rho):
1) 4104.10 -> 0.23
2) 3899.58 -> 0.18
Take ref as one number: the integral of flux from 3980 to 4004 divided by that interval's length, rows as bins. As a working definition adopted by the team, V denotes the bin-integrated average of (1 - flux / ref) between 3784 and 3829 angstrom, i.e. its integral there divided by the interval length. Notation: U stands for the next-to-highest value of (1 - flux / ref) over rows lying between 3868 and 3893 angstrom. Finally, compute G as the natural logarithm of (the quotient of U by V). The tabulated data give 1.5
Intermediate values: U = 0.14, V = 0.03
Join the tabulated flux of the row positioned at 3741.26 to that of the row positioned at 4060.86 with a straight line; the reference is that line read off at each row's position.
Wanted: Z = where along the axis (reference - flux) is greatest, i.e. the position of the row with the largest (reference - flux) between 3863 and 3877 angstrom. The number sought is 3863.83 angstrom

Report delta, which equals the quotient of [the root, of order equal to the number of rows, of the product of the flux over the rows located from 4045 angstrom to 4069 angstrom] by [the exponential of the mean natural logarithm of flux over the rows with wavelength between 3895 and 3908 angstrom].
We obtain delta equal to 0.95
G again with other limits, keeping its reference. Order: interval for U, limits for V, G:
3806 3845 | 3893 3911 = 2.8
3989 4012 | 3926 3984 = -1.3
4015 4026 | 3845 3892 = 0.4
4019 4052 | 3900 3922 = 0.7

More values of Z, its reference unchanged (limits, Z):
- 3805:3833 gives 3831.93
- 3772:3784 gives 3772.40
